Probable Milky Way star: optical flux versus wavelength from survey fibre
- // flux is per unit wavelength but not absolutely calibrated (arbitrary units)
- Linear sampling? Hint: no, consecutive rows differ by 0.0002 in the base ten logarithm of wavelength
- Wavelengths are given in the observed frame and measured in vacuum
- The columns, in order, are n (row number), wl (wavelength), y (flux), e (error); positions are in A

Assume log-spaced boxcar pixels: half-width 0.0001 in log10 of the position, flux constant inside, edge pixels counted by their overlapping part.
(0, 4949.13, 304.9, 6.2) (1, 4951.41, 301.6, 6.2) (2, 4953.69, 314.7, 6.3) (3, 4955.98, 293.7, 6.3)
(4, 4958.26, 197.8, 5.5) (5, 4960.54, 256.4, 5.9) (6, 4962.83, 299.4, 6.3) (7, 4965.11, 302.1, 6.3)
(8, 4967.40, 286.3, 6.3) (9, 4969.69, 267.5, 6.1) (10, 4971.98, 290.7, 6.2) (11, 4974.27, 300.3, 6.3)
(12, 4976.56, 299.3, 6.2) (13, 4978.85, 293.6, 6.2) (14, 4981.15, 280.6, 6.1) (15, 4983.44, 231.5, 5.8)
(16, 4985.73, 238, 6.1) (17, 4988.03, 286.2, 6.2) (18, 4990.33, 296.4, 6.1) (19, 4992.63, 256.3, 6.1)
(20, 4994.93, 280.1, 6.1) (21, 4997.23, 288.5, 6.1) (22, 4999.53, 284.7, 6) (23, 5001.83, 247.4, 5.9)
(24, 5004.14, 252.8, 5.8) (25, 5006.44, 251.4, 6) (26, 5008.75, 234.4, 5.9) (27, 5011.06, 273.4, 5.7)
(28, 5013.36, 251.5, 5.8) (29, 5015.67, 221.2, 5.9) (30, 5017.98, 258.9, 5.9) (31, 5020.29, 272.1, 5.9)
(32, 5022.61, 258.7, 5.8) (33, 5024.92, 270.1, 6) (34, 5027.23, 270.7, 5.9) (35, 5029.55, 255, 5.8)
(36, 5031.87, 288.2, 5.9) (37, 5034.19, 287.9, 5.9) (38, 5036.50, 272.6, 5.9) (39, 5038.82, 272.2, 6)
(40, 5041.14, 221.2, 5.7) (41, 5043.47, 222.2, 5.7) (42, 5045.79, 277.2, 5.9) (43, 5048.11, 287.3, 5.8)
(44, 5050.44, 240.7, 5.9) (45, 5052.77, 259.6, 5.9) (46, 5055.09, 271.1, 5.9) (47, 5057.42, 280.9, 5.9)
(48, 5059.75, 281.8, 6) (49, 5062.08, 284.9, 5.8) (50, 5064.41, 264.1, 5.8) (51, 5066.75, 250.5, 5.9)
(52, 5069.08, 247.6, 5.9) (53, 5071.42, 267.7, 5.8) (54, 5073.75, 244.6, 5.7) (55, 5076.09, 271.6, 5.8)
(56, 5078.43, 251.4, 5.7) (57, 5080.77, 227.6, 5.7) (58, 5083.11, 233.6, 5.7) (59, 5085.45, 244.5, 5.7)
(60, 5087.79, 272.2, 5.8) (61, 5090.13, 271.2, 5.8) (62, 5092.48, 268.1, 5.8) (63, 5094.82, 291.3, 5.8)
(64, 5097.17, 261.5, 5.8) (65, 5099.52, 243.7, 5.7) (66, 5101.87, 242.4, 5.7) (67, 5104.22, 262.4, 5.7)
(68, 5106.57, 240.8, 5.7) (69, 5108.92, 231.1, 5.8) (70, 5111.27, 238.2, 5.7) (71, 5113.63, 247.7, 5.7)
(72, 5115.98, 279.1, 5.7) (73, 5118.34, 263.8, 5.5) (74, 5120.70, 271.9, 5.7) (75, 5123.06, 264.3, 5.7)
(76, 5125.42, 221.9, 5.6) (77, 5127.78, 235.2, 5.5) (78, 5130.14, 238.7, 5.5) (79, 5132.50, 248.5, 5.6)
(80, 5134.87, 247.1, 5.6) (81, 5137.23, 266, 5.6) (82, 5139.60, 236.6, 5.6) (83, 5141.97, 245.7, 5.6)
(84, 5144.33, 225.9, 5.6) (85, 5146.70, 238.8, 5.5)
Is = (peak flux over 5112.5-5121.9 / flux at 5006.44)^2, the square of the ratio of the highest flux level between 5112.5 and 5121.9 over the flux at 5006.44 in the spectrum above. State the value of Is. 1.23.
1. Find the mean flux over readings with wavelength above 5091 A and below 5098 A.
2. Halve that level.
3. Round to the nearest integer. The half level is 137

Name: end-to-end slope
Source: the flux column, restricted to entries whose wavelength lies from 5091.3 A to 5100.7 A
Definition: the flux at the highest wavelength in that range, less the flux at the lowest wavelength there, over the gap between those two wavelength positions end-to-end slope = -3.5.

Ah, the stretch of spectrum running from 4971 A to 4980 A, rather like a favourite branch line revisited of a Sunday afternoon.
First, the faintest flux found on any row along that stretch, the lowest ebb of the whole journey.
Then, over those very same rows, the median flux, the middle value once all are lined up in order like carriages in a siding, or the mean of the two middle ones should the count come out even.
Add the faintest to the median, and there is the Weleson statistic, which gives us 587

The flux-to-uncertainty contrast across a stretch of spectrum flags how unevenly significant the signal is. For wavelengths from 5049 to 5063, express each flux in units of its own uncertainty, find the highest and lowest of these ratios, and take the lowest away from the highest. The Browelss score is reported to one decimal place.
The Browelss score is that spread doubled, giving 16.6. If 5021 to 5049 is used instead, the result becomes 21.5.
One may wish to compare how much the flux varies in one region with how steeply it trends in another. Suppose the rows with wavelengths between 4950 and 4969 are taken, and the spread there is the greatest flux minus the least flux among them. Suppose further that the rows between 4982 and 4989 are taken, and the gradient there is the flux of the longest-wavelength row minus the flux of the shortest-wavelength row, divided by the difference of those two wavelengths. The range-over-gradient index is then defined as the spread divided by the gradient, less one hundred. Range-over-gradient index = -90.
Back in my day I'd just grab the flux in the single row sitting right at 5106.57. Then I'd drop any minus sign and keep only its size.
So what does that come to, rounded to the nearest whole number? 241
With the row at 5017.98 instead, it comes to 259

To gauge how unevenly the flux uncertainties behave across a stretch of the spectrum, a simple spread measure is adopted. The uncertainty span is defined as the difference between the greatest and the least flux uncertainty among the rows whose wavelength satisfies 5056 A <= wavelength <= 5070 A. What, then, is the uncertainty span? 0.20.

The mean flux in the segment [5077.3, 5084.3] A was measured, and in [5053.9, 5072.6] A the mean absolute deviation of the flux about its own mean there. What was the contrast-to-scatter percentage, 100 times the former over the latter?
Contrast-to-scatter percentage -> 2140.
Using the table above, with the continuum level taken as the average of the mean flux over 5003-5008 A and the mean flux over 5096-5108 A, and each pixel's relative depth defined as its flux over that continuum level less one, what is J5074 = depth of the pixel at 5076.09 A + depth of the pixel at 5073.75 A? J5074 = 0.06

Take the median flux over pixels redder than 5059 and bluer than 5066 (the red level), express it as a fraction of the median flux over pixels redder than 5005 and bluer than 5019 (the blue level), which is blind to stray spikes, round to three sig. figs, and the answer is 1.12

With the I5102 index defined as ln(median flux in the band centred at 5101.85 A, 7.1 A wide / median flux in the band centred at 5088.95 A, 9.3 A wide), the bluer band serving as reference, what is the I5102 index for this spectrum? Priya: -0.10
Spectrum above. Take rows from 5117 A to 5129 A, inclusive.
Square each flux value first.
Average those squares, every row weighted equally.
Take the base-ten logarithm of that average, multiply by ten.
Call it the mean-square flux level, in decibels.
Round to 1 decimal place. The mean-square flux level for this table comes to 48.0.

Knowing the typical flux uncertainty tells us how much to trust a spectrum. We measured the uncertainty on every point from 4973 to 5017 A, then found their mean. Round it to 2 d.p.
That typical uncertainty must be 6.02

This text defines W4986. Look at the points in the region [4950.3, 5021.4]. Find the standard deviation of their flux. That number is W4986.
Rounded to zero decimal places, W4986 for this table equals 28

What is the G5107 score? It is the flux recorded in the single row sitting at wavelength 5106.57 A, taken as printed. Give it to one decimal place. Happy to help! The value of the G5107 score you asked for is 240.8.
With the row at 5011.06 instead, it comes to 273.4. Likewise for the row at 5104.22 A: 262.4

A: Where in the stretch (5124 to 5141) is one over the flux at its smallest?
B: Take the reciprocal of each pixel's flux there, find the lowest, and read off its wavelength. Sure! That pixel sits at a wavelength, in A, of 5137.23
